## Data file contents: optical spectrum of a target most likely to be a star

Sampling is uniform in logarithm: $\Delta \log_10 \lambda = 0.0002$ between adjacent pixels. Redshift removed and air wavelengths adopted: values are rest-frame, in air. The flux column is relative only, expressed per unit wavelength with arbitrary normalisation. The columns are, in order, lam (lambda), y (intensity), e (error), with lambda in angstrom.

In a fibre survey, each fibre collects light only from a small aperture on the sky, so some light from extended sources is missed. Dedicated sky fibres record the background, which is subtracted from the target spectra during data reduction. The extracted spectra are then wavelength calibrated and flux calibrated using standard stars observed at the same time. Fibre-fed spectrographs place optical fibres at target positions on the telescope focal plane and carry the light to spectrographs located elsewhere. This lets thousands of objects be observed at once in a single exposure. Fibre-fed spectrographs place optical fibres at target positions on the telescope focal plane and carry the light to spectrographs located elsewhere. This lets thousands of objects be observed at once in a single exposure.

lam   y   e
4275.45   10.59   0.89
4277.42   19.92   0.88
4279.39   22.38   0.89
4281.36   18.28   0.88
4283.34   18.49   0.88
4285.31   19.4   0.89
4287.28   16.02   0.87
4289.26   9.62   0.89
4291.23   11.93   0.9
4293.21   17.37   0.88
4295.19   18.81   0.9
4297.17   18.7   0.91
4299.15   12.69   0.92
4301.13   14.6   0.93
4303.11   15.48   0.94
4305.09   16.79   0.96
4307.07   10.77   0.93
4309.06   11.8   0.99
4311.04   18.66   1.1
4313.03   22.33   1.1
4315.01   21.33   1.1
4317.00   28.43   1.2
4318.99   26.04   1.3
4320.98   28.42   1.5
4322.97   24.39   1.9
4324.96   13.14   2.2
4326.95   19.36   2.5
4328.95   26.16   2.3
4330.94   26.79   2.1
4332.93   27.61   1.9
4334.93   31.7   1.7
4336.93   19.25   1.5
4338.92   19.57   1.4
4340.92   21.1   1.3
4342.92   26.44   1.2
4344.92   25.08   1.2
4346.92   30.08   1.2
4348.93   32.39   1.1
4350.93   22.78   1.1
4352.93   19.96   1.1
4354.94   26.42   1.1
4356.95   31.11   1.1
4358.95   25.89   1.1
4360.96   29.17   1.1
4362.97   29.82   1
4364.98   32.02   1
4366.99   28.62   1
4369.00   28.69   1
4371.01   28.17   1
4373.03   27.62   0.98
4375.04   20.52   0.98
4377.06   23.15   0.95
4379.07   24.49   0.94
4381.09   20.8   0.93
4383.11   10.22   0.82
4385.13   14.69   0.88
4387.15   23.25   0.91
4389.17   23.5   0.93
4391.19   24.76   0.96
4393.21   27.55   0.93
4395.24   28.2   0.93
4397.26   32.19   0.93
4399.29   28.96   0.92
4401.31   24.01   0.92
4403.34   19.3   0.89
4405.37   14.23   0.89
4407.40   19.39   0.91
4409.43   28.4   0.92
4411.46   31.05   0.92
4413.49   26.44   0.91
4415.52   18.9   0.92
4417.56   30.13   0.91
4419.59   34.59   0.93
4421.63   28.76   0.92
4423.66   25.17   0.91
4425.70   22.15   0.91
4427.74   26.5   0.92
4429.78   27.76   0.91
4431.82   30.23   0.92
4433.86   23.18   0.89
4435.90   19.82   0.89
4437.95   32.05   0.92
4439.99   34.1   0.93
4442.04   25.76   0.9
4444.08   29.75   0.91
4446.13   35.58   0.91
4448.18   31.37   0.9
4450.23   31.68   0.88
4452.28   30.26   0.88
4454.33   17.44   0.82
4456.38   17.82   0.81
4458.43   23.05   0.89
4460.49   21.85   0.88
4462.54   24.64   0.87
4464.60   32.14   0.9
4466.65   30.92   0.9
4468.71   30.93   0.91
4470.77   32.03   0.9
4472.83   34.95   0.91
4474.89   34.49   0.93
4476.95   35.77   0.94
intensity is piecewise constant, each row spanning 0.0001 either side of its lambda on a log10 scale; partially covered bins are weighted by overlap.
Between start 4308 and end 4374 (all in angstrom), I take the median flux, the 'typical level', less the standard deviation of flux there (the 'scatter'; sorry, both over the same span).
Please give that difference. 21.3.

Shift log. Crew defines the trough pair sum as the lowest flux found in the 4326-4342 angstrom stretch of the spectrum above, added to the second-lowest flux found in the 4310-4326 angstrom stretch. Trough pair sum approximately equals 38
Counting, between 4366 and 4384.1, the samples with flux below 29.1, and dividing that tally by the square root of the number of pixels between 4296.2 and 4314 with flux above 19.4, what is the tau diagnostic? 9.0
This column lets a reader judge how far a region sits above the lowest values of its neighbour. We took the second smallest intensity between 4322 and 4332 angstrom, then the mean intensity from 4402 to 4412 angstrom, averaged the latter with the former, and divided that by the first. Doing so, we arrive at 1.1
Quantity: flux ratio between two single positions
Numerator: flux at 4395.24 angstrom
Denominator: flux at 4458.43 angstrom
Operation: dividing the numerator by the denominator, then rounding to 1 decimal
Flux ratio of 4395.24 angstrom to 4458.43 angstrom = 1.2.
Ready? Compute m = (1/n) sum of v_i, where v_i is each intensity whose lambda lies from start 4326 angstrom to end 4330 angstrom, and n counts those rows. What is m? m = 23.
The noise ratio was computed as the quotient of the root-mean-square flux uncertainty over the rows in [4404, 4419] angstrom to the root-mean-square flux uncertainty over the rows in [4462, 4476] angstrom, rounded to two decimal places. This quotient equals 1.01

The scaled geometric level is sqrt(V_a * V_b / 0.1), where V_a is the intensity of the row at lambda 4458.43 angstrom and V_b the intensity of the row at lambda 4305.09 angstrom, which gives 62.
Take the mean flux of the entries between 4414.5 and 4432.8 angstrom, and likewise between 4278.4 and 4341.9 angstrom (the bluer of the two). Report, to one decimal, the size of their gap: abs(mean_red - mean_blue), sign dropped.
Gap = 7.5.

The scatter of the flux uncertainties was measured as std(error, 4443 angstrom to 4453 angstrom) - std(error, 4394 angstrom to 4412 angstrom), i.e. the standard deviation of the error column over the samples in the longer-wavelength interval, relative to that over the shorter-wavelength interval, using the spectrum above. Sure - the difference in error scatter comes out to 0.00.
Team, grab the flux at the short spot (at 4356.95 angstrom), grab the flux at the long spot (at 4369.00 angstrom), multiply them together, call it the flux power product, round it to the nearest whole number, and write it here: 893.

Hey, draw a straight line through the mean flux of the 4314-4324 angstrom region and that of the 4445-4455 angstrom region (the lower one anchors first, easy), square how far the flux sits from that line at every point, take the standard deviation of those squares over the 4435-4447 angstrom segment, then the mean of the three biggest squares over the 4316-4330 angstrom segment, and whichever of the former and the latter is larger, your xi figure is 71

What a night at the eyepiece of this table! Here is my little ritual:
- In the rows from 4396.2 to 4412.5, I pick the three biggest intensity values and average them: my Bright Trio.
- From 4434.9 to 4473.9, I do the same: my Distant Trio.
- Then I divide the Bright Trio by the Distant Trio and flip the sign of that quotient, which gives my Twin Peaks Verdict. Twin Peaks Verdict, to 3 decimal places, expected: -0.881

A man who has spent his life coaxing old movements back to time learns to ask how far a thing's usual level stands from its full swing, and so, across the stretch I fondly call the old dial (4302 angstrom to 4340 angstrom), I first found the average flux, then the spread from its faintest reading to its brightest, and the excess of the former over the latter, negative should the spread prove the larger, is 0.5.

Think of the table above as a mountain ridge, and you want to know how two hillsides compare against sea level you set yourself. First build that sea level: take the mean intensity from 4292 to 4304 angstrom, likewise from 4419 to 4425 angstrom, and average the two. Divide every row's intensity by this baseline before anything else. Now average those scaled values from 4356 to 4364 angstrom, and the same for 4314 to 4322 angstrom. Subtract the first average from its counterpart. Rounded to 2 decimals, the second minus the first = -0.13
